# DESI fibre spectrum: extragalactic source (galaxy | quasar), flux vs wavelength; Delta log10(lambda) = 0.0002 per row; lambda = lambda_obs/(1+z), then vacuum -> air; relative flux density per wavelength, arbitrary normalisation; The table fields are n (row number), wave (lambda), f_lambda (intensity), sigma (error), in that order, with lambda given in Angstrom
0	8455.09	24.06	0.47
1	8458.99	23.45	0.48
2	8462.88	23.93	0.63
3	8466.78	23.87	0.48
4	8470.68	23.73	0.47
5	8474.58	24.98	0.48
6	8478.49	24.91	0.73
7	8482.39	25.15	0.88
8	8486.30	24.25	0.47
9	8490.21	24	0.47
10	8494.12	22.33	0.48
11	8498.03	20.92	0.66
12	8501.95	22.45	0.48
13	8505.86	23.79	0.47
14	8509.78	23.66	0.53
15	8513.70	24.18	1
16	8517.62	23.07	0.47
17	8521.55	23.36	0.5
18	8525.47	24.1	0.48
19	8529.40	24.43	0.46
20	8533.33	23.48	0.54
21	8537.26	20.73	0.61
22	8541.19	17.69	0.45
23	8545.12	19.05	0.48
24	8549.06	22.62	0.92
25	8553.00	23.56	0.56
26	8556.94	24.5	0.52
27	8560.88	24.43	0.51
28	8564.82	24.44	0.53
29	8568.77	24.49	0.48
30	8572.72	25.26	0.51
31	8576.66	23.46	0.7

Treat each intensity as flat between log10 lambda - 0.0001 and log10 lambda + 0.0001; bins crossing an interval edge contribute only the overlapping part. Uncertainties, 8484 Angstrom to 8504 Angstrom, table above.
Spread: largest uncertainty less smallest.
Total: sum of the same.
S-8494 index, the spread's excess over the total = -2.37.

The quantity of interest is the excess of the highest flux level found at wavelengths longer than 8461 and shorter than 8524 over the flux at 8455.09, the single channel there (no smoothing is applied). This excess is 1.09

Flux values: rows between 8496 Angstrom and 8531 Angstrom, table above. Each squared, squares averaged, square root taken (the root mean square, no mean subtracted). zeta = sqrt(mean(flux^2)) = 23.4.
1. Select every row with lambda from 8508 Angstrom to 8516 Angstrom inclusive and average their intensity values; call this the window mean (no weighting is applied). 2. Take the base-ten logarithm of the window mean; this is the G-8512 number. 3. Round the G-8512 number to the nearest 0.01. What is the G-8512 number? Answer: 1.38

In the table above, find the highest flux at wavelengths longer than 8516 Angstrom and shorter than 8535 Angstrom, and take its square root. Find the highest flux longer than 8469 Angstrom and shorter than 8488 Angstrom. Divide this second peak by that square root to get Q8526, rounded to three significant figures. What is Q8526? 5.09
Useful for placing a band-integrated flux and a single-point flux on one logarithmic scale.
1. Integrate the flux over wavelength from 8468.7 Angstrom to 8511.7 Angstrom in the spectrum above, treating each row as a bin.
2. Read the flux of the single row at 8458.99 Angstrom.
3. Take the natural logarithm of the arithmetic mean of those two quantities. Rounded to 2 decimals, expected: 6.25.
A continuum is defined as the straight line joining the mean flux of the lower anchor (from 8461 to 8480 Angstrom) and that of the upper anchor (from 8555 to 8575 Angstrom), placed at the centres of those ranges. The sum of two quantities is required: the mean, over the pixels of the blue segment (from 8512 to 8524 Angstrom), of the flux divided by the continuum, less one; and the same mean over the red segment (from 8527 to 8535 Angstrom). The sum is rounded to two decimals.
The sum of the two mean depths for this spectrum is -0.06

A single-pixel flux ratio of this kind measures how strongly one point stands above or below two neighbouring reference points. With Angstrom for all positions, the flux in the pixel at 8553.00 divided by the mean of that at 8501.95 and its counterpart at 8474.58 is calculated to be 0.99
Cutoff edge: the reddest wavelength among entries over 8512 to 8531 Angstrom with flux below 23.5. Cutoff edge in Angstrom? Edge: 8521.55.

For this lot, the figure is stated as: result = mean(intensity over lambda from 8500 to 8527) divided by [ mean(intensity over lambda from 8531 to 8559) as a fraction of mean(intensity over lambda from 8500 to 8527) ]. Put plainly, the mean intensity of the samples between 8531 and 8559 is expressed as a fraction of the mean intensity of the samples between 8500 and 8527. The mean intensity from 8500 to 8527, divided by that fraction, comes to 25.5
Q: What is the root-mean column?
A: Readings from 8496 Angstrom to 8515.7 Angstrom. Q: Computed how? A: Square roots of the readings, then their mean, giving 4.79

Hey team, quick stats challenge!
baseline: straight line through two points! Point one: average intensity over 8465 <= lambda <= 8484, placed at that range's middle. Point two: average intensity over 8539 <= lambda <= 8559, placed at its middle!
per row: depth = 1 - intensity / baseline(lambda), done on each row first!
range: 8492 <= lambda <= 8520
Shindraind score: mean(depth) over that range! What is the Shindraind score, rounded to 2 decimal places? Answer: 0.01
